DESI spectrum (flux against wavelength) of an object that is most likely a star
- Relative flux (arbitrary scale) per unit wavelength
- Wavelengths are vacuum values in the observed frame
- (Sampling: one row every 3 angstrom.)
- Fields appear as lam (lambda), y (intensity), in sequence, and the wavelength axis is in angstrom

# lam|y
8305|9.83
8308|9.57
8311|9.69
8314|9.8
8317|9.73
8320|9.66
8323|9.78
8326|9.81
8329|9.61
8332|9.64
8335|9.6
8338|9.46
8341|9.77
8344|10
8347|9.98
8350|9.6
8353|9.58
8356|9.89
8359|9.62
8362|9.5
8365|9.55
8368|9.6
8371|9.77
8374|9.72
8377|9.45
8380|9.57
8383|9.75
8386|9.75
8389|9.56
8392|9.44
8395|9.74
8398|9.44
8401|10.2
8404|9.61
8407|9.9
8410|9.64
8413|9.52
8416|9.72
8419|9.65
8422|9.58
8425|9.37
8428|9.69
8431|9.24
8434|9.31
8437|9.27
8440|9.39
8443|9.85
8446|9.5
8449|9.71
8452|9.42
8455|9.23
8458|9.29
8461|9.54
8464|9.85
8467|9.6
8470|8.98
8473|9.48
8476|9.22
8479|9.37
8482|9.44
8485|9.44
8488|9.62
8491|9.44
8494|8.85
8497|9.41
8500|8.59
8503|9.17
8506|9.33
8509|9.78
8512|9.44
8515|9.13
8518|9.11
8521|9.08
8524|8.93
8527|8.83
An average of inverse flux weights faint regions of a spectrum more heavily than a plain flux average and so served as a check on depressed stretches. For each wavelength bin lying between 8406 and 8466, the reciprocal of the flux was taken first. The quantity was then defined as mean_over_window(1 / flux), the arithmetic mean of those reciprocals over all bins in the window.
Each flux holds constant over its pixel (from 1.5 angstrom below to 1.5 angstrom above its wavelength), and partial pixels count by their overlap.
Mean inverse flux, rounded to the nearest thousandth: 0.105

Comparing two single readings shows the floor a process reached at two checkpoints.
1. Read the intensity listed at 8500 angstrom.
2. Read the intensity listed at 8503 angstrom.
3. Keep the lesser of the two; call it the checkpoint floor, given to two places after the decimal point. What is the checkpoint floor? 8.59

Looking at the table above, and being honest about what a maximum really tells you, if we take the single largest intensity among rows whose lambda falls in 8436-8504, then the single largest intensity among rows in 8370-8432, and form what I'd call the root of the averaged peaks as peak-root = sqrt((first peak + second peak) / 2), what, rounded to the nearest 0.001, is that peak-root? 3.166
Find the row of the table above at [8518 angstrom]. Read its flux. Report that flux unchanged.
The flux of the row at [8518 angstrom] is 9.11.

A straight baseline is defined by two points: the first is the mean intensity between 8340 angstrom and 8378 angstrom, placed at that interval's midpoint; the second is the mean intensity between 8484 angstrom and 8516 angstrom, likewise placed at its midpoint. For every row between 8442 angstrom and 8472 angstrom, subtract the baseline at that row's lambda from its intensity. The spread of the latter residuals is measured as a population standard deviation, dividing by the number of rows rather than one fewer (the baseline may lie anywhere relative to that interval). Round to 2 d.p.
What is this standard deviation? 0.25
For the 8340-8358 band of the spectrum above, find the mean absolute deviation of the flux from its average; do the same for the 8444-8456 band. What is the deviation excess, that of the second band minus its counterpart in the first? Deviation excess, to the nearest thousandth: -0.013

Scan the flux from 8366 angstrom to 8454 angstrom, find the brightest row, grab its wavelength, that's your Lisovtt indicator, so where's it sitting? 8401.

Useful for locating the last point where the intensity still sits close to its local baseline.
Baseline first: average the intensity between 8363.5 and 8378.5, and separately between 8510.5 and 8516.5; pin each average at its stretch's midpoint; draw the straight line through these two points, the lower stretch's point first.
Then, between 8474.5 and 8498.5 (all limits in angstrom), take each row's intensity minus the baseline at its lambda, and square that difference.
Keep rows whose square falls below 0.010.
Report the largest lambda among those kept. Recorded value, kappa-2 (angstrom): 8497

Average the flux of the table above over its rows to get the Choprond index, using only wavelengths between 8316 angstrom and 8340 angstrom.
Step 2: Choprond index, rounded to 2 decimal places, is 9.66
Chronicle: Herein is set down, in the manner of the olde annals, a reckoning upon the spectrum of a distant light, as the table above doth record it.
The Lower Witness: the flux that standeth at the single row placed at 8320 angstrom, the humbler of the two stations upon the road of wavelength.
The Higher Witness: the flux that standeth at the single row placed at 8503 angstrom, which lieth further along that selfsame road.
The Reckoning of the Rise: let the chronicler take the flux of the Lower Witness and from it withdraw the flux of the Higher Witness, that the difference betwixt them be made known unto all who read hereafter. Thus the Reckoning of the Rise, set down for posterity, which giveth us 0.5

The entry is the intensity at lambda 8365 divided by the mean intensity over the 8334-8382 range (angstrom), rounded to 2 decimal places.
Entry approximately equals 0.99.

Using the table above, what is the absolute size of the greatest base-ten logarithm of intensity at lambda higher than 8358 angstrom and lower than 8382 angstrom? 0.990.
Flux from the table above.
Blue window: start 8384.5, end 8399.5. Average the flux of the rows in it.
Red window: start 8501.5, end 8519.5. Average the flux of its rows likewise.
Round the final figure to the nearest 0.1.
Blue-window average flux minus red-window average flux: 0.3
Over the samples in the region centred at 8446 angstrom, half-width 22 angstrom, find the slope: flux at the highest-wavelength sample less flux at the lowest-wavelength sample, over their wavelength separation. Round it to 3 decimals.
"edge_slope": 0.005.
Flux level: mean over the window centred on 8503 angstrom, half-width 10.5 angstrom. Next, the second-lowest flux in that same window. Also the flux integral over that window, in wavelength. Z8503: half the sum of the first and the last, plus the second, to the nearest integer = 110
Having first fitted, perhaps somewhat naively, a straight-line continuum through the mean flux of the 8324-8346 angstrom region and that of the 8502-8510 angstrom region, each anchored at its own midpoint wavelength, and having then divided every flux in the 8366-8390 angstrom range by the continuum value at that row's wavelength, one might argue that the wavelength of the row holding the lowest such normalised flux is 8377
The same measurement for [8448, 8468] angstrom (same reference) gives 8455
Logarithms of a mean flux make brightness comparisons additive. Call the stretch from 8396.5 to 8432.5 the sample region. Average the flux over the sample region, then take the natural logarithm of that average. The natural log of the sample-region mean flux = 2.26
